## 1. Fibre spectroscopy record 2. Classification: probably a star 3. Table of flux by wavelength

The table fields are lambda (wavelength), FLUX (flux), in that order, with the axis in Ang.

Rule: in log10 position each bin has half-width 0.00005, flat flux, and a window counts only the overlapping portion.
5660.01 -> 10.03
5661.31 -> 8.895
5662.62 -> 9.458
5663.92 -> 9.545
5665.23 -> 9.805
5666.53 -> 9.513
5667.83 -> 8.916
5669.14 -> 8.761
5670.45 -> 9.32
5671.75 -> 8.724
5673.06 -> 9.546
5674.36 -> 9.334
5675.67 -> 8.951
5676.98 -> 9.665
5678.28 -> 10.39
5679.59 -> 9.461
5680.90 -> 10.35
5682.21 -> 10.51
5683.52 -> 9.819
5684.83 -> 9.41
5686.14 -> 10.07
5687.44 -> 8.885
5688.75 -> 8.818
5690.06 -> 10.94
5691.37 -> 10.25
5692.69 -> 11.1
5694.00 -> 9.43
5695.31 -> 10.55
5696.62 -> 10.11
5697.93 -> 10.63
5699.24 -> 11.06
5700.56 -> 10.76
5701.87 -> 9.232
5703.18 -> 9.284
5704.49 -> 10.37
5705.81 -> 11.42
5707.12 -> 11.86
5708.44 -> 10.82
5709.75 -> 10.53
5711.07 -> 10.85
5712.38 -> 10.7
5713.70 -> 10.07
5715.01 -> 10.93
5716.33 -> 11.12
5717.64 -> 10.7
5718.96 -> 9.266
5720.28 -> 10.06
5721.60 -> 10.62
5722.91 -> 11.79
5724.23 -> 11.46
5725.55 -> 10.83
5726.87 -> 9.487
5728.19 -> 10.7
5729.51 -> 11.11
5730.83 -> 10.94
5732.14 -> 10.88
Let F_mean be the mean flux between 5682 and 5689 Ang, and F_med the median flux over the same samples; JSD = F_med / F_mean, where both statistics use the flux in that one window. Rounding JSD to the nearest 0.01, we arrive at 1.00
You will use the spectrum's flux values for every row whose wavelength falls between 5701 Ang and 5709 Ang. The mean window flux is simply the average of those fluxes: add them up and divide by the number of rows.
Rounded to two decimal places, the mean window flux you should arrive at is 10.50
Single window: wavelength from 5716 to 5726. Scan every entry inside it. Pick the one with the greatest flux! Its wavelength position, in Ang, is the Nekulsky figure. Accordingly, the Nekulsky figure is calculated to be 5722.91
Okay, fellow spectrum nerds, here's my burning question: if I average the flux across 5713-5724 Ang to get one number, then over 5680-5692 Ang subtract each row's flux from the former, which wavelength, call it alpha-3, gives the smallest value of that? 5690.06 Ang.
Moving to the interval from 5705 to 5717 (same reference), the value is 5707.12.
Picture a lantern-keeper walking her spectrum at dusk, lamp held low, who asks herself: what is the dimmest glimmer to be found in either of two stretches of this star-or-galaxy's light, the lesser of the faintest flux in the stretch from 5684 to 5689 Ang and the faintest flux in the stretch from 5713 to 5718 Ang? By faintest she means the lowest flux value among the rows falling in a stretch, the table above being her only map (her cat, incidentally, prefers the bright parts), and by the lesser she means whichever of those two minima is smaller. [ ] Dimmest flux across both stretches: 8.82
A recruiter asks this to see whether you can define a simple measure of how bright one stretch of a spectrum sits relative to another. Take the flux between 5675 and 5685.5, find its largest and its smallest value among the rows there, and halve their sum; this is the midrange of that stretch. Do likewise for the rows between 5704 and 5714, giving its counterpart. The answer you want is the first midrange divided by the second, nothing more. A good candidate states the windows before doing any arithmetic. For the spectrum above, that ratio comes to 0.89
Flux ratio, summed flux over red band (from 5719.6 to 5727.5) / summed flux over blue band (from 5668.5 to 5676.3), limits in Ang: 1.18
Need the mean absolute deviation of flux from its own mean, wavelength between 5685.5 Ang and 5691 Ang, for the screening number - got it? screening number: 0.83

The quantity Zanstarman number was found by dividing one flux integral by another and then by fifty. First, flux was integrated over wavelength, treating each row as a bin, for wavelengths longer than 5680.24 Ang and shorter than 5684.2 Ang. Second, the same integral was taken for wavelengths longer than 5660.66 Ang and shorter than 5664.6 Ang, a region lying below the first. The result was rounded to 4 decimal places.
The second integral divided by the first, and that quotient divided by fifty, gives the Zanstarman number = 0.0181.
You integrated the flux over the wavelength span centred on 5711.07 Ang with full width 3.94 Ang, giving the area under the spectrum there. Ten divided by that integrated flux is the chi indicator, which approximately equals 0.237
